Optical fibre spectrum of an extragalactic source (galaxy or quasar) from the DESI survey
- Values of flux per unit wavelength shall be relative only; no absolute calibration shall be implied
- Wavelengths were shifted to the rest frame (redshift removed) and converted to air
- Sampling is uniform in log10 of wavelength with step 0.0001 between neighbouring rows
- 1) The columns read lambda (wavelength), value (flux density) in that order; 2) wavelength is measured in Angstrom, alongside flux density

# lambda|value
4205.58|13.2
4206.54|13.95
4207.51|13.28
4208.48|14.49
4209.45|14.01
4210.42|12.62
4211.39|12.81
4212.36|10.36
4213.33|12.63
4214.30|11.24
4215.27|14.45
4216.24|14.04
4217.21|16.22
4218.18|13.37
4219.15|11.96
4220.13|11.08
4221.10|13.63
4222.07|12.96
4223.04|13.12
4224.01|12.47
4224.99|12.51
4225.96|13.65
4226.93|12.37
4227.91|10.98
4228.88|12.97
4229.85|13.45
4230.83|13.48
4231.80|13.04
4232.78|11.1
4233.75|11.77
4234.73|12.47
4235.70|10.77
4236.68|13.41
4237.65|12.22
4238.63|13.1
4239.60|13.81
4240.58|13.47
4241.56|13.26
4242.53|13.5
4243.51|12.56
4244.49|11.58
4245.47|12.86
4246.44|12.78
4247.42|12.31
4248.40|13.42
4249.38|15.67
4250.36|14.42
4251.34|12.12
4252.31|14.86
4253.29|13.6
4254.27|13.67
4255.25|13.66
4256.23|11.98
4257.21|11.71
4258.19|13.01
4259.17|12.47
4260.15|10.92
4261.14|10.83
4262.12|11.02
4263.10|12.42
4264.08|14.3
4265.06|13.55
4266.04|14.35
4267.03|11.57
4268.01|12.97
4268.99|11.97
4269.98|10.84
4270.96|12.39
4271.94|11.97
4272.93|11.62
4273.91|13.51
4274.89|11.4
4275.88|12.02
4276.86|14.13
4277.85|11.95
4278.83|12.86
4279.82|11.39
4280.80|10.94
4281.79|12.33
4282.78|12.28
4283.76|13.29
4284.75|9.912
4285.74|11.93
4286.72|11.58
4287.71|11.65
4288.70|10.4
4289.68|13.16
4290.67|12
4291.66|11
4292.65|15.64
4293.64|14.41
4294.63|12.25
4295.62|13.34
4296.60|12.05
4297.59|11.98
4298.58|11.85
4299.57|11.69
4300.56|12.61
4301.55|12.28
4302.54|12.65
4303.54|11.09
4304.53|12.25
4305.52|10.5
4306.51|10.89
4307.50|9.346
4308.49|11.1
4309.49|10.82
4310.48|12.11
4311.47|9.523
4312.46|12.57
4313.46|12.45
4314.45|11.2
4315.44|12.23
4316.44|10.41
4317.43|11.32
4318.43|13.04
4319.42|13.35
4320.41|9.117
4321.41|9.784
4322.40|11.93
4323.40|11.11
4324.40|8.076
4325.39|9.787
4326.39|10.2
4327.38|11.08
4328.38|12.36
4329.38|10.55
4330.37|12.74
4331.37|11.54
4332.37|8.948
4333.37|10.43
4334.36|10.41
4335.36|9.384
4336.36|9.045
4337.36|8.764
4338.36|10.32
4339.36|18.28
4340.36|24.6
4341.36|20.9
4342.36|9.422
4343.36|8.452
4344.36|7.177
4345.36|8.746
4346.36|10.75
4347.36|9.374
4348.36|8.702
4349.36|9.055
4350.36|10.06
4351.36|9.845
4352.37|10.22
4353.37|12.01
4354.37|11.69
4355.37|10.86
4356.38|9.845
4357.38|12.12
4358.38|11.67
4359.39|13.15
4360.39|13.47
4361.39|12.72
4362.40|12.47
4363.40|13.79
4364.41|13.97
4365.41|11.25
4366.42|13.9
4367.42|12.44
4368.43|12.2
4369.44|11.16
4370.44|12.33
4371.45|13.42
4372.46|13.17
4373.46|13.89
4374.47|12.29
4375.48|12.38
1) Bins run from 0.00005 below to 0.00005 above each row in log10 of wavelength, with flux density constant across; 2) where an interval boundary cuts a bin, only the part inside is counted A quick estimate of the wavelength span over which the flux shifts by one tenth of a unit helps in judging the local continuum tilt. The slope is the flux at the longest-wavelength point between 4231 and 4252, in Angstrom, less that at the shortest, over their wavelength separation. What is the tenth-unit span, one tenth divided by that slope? -2.1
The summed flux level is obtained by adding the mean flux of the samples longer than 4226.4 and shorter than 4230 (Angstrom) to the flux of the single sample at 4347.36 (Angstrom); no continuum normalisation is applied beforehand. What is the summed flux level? 21.8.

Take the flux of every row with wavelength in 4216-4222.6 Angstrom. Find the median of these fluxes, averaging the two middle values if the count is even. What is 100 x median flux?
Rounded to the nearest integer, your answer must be 1337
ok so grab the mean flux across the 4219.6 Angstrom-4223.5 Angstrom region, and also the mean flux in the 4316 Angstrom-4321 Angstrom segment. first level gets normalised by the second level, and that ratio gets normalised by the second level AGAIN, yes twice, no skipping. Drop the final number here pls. 0.097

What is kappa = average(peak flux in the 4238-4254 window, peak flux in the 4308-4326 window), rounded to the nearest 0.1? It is 14.5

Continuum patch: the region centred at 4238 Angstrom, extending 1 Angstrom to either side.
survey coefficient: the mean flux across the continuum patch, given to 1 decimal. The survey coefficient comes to 12.7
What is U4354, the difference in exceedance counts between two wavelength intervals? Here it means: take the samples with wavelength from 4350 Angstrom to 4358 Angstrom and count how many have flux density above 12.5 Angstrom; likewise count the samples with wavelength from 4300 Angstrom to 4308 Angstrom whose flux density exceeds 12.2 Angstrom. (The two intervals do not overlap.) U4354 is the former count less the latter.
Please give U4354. -4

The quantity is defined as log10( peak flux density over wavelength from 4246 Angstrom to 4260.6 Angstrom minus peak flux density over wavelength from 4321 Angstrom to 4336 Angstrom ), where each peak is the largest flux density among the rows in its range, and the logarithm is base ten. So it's 0.47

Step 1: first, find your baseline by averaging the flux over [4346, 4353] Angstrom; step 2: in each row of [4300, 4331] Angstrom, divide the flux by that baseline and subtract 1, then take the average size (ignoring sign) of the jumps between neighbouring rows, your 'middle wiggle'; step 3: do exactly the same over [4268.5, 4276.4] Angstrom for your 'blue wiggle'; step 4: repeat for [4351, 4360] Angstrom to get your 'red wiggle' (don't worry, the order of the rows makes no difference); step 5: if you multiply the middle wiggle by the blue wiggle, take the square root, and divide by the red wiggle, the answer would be 1.20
